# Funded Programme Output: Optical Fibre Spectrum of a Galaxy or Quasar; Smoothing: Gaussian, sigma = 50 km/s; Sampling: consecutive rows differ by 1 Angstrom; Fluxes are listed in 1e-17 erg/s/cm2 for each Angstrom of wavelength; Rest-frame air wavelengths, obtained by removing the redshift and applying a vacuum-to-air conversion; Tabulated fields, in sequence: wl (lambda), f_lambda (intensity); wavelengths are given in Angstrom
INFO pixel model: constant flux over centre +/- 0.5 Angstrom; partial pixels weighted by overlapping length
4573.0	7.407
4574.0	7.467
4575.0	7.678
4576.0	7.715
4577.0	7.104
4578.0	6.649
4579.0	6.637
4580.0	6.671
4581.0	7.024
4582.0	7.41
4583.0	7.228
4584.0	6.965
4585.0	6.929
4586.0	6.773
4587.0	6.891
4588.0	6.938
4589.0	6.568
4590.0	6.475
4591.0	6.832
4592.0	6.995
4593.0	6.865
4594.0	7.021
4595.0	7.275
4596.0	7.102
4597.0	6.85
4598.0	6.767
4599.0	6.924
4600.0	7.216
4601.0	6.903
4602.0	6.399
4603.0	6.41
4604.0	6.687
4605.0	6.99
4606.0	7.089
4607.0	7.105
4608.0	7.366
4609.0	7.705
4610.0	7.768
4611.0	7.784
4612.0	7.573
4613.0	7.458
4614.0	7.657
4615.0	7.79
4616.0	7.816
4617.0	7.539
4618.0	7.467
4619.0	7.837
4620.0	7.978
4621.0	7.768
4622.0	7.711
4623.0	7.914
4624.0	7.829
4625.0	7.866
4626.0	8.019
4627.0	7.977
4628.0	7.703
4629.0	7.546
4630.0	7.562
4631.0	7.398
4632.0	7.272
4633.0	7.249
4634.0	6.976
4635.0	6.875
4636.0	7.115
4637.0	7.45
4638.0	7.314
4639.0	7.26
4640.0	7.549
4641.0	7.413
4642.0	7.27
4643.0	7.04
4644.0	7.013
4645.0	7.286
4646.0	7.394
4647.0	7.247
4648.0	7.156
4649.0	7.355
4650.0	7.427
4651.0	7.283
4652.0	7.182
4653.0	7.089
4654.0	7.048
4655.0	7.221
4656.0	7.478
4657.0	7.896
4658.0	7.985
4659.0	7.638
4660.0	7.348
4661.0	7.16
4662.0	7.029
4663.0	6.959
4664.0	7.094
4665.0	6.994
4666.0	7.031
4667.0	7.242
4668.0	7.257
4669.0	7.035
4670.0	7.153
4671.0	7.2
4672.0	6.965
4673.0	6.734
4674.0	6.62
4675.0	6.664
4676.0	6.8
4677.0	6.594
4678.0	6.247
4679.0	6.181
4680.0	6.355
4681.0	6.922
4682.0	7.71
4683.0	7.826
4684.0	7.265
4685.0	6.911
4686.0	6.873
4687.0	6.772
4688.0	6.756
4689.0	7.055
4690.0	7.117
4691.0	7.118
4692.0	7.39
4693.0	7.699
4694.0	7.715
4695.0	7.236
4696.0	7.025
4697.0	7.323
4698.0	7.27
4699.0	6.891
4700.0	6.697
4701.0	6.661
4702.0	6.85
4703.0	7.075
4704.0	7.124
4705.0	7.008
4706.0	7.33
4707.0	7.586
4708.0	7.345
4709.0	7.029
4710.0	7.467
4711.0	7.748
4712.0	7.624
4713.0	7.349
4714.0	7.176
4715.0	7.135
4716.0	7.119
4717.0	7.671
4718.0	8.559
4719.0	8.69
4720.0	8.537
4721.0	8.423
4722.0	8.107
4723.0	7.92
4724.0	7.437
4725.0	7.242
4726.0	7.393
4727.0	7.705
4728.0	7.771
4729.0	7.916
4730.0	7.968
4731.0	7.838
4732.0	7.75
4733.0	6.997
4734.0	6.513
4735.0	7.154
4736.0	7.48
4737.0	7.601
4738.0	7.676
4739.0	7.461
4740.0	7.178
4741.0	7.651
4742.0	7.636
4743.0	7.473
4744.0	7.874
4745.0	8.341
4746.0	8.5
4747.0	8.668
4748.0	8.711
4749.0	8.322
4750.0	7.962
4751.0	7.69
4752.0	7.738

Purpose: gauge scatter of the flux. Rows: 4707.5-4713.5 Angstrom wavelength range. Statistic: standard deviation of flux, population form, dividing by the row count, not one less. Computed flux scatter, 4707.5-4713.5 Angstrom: 0.23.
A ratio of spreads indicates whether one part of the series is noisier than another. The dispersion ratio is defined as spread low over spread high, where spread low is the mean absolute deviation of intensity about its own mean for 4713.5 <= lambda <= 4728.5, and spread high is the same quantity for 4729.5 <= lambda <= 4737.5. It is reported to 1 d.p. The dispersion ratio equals 1.2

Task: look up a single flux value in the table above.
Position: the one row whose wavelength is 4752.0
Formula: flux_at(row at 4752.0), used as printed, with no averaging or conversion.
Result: 7.738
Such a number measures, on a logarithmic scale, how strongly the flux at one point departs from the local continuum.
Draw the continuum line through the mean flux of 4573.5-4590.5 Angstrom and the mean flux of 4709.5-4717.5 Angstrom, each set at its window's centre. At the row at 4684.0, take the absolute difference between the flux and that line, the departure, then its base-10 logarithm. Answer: -1.26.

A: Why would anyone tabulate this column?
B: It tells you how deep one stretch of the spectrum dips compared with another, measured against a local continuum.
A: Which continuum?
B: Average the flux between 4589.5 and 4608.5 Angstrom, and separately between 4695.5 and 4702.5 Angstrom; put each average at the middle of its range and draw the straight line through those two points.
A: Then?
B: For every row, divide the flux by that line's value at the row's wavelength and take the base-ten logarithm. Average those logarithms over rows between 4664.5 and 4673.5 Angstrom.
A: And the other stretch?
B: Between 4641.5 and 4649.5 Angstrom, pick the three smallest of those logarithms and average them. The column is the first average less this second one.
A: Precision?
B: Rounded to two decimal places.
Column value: 0.00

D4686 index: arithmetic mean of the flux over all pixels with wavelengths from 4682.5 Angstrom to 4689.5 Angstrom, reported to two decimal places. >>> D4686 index 7.07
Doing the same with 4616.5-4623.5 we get 7.74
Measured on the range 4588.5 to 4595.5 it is 6.86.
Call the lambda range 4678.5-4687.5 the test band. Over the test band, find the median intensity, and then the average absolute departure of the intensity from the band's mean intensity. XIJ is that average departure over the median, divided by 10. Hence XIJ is 0.006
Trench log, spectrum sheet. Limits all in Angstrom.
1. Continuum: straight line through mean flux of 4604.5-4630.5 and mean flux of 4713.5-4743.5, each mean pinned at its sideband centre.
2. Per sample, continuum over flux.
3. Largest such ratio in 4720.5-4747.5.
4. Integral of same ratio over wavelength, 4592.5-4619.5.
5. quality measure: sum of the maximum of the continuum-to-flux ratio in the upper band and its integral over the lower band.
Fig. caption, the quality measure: 29.8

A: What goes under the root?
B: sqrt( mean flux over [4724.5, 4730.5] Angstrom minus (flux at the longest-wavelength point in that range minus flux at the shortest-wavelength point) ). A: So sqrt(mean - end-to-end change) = 2.63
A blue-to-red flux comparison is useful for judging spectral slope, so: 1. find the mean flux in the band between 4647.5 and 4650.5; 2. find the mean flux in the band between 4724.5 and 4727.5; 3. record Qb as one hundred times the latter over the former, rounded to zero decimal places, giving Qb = 102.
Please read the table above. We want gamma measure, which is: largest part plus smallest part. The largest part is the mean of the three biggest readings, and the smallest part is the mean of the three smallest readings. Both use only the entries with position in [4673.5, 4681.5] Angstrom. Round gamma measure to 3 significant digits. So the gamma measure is 13.1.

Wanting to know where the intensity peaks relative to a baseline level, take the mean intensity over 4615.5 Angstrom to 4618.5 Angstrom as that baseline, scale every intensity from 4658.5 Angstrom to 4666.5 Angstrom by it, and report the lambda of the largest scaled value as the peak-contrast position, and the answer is 4659.0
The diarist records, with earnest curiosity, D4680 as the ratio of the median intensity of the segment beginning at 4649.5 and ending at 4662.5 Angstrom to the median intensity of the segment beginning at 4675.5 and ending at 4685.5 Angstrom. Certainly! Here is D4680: 1.06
